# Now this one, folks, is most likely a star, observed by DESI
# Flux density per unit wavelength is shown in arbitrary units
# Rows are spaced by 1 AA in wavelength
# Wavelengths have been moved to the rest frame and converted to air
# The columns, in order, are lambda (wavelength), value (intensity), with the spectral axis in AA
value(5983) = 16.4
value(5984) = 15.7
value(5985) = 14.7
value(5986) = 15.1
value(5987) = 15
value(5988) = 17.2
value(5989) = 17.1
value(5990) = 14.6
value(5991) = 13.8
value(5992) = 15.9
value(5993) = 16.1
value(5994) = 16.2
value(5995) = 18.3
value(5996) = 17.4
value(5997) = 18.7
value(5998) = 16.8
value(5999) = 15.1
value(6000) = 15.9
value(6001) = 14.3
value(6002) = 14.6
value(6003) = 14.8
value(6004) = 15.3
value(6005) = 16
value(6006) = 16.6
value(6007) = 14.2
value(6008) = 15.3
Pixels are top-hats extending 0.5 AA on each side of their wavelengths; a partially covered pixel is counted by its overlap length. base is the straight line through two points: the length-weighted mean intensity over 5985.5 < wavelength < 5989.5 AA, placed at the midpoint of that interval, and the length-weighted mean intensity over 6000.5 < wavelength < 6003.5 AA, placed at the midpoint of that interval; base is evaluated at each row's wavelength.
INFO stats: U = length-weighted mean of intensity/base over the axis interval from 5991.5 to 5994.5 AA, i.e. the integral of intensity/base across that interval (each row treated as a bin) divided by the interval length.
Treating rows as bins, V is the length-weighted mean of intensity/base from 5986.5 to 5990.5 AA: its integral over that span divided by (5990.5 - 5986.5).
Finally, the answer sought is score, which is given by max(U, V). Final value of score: 1.04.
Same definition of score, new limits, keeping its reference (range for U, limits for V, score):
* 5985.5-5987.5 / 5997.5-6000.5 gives 1.07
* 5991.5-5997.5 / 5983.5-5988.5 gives 1.11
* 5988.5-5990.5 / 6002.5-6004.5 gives 1.04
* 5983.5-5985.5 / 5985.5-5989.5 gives 1.00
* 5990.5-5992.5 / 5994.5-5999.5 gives 1.14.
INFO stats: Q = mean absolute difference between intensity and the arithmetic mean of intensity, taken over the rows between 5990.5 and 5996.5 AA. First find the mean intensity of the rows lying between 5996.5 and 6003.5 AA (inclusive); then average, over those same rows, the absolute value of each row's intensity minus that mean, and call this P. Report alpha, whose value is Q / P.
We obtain 0.9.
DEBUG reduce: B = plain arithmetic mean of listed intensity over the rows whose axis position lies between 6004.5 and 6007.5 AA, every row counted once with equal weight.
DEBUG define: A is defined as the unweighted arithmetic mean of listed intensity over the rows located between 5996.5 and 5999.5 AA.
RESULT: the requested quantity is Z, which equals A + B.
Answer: 32.5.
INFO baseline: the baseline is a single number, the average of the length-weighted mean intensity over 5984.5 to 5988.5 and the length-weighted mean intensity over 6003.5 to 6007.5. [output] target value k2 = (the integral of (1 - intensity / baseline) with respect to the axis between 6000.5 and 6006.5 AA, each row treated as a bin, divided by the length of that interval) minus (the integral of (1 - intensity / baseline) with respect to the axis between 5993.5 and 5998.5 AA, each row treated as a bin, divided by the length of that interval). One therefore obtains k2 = 0.14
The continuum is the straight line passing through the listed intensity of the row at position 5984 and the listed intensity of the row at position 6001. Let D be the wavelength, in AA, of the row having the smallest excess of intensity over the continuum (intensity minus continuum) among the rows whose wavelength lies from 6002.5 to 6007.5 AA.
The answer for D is 6007 AA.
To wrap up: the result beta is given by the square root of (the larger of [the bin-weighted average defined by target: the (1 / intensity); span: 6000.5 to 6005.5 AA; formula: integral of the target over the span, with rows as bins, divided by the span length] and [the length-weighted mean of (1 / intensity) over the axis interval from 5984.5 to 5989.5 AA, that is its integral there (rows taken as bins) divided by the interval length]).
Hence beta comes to 0.258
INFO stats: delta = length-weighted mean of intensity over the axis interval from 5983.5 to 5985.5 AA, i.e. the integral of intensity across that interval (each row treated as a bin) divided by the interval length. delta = 15.2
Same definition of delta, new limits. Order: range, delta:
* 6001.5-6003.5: 14.7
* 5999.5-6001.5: 15.1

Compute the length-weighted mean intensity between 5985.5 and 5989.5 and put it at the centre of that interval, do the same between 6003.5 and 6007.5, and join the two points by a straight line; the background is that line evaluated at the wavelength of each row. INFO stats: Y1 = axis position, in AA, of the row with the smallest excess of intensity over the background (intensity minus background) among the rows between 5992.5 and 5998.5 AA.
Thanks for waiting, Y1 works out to 5993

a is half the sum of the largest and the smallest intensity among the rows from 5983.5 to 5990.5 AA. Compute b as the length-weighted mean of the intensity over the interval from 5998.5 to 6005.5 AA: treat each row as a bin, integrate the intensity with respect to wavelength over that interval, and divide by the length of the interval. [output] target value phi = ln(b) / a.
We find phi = 0.171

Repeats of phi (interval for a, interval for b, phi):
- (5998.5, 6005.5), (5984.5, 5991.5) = 0.180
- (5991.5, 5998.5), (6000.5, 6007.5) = 0.157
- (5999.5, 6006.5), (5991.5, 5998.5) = 0.184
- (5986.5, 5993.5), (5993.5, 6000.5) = 0.182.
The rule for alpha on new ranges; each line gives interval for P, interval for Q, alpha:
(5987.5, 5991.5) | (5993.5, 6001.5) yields 0.8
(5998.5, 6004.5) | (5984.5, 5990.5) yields 2.4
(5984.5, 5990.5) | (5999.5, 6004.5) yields 0.5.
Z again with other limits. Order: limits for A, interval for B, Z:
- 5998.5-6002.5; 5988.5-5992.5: 30.3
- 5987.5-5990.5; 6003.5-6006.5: 32.3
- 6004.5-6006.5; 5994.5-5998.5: 34.1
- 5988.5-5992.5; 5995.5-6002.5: 31.5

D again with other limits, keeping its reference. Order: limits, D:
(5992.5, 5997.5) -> 5993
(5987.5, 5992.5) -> 5991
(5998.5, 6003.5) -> 6001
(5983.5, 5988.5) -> 5985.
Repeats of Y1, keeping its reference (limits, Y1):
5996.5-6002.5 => 6001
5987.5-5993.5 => 5991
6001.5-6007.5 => 6007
